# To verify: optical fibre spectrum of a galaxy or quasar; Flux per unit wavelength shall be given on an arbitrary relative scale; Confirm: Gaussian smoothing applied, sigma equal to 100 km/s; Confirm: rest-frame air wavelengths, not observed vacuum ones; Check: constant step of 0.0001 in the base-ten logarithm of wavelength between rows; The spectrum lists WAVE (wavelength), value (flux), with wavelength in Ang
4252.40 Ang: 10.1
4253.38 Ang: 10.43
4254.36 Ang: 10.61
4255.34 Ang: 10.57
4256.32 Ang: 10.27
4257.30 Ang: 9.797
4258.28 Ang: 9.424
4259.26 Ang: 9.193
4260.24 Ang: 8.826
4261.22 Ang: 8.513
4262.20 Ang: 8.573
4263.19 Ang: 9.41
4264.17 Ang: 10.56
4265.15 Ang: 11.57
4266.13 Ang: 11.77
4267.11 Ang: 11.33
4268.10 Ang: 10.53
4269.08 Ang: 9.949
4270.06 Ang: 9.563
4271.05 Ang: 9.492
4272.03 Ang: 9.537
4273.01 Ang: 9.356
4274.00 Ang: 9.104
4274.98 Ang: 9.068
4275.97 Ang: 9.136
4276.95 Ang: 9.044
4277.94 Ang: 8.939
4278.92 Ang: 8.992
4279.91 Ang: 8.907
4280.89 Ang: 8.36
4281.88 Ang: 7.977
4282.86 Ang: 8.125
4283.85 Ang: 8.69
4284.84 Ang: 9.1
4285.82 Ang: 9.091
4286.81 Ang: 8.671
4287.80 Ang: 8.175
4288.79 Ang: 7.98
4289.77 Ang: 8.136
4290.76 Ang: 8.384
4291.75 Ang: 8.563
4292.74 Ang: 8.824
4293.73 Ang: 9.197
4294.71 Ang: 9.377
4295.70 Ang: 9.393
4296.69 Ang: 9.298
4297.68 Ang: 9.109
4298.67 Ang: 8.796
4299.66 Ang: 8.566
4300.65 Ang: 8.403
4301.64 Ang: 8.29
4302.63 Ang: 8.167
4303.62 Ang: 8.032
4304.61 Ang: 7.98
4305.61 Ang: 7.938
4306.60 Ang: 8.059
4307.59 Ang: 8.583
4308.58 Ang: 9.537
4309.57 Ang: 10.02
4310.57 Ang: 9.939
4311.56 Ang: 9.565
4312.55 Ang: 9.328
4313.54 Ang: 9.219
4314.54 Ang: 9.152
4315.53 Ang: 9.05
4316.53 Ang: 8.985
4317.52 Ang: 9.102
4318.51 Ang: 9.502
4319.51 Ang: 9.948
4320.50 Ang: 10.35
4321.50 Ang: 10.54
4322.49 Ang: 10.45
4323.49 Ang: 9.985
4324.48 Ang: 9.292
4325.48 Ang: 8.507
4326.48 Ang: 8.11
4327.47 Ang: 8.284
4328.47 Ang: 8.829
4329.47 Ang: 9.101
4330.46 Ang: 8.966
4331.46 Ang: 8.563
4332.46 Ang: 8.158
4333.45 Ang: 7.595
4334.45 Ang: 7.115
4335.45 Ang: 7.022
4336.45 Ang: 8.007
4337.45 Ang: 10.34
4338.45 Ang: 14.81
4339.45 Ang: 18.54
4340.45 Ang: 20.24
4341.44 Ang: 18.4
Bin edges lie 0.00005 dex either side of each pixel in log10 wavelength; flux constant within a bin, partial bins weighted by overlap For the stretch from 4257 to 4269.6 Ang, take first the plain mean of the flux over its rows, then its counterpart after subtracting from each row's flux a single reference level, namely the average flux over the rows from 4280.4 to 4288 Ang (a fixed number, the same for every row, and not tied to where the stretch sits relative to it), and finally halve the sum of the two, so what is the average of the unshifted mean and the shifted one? 5.7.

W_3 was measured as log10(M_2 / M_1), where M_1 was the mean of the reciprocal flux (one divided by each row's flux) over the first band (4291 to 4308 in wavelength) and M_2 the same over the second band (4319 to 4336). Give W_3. -0.01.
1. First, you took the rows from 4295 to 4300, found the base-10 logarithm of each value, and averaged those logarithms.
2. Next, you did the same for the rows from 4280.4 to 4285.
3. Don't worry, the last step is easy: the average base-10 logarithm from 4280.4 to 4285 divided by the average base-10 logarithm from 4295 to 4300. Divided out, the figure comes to 0.97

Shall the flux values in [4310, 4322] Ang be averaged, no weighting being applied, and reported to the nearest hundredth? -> 9.56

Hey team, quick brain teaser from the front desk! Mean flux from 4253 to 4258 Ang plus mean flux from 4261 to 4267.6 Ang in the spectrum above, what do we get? 20.6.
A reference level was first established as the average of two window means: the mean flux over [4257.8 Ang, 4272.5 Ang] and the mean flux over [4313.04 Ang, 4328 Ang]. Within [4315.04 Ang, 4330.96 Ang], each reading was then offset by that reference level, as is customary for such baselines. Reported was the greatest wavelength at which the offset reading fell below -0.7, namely 4328.47 Ang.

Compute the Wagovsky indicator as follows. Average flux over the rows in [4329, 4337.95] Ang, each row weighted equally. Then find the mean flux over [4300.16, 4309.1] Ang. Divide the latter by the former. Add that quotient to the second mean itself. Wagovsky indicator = 9.3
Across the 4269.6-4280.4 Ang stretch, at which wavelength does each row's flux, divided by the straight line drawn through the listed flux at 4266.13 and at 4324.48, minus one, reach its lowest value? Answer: 4277.94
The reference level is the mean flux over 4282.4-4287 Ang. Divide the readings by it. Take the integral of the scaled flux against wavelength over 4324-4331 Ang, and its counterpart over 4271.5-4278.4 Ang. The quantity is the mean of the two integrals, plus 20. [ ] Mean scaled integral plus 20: 27.1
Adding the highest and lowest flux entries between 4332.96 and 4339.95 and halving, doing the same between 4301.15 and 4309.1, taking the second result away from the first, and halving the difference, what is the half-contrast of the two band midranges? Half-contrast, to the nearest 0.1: 2.0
